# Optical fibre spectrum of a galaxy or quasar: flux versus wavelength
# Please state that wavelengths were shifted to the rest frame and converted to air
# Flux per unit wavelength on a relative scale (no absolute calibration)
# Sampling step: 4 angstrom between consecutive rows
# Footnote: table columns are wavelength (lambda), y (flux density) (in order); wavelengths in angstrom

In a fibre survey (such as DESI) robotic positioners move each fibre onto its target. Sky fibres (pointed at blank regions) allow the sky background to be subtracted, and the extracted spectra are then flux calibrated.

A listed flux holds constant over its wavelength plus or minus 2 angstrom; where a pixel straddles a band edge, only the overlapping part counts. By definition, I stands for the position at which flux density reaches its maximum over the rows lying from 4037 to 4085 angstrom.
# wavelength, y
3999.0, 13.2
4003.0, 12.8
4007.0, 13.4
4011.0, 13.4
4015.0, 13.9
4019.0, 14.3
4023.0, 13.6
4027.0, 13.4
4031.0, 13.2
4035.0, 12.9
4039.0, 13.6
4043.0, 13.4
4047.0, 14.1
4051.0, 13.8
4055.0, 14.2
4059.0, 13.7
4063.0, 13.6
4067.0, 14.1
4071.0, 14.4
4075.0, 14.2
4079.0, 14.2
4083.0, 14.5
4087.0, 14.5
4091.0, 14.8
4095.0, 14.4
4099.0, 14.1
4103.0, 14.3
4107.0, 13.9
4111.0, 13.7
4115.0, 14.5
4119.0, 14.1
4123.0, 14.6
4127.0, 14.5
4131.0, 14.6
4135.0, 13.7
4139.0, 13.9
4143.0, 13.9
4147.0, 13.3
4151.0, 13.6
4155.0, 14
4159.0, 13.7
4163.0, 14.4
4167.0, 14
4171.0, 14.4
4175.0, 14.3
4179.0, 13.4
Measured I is 4083.0 angstrom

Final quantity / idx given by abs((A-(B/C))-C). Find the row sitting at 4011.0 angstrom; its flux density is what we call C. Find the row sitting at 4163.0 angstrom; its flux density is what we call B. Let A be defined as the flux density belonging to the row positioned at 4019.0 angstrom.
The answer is 0.17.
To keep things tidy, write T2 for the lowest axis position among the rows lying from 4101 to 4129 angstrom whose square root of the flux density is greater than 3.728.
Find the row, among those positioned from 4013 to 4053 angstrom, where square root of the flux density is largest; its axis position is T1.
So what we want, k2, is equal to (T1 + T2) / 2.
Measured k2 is 4061 angstrom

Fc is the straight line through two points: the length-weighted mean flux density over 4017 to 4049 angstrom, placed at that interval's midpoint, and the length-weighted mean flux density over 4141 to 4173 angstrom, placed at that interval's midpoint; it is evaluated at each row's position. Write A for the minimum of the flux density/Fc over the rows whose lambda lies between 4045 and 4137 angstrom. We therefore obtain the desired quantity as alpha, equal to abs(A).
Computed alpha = 0.989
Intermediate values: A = 0.989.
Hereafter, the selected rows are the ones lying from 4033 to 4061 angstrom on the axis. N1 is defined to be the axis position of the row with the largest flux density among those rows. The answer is 4055.0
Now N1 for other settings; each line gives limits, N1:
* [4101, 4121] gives 4115.0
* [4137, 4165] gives 4163.0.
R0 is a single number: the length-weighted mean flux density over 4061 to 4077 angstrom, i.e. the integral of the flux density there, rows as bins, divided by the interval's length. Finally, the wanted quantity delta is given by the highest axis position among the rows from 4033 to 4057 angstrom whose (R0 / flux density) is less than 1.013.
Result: 4055.0 angstrom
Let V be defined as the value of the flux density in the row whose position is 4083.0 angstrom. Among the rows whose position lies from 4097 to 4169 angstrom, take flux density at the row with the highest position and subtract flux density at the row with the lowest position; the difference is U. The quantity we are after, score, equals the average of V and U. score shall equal 7.2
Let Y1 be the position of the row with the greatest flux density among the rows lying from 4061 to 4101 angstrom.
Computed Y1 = 4091.0 angstrom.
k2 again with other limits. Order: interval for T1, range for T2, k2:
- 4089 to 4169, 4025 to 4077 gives 4069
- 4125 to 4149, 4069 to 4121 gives 4101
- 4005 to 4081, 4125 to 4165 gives 4099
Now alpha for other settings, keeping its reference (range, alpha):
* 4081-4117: 0.994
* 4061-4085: 0.997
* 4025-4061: 0.951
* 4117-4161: 0.958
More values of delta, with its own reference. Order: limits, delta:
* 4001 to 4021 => 4019.0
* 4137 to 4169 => 4167.0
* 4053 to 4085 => 4083.0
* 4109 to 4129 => 4127.0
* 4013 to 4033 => 4019.0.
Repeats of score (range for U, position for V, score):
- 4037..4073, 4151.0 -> 7.2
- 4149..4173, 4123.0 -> 7.7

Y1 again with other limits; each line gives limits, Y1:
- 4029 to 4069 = 4055.0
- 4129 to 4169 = 4131.0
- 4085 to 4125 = 4091.0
